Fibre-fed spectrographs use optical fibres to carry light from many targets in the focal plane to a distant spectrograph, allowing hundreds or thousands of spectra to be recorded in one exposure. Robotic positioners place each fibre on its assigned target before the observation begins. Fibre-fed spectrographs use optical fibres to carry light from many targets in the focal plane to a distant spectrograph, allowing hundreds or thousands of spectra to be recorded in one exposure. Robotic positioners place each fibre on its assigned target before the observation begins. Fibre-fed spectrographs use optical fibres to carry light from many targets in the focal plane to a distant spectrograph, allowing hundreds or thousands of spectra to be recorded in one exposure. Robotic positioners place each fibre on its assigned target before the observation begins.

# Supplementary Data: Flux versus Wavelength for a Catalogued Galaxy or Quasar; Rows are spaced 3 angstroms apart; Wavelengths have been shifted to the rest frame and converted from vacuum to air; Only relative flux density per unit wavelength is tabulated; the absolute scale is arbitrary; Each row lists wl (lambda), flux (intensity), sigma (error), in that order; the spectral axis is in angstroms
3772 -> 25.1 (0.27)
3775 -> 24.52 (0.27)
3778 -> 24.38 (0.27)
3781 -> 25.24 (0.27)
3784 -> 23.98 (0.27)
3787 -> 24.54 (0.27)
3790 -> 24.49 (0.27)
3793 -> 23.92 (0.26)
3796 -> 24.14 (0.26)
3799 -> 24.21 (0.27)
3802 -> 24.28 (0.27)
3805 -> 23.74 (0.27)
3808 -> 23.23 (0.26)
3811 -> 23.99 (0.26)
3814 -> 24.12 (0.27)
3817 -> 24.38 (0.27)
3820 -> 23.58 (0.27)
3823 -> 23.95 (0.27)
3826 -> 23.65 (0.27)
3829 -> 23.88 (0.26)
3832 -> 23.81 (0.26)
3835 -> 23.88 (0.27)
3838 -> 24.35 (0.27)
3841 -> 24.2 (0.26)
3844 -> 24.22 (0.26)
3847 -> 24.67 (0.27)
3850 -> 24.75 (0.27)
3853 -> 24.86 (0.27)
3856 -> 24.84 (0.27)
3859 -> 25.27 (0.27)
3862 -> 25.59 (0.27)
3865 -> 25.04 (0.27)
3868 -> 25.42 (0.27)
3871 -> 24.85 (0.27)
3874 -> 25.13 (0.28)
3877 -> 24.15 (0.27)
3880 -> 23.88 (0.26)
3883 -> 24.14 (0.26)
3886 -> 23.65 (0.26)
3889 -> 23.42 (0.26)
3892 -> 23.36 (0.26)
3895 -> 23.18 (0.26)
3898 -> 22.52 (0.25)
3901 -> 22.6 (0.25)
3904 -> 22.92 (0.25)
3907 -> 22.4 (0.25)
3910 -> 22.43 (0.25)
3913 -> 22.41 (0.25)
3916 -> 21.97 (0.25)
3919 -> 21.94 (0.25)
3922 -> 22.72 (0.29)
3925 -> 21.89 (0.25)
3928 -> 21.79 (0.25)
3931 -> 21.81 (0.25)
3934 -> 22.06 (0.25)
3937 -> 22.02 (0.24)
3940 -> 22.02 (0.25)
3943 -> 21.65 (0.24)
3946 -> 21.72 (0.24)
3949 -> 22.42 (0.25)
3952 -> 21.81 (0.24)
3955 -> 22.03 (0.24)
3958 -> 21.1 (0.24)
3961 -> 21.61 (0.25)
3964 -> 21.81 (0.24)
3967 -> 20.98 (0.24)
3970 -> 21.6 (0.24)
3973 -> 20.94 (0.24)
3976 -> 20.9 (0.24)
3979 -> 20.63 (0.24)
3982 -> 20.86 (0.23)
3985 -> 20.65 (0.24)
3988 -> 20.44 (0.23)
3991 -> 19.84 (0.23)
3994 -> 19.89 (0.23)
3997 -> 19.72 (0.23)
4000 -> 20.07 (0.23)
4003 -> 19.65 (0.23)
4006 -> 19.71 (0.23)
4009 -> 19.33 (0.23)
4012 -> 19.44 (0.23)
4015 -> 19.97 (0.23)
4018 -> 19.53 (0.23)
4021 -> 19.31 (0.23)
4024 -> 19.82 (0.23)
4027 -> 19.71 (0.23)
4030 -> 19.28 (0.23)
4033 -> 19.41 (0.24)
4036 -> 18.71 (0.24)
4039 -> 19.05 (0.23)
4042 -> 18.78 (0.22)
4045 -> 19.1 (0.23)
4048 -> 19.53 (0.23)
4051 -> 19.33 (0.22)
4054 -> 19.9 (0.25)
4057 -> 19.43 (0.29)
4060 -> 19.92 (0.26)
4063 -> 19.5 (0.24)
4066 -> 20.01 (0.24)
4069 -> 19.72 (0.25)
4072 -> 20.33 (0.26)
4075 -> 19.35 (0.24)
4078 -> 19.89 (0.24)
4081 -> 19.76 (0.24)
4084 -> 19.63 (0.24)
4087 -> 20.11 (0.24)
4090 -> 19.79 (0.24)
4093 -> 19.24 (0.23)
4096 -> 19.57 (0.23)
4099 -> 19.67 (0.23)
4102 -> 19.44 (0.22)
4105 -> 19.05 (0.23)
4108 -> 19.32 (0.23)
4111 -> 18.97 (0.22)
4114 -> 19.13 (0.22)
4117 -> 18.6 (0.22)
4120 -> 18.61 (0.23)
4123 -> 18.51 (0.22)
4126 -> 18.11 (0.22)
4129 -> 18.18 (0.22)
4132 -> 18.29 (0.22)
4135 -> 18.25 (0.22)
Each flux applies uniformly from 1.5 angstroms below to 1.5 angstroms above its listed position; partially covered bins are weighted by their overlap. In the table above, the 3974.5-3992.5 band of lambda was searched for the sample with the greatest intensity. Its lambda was 3976 angstroms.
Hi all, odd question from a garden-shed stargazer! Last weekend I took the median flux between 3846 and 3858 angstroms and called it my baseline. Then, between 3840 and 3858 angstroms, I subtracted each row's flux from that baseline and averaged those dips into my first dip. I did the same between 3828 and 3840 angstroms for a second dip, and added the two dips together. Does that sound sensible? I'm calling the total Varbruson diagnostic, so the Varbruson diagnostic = 1.0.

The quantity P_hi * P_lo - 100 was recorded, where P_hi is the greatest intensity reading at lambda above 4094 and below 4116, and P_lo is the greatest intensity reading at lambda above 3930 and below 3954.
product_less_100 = 341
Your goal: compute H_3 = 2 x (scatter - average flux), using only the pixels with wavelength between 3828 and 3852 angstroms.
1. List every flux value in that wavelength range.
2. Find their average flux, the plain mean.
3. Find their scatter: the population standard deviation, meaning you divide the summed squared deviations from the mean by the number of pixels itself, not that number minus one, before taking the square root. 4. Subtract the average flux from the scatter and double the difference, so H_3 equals -48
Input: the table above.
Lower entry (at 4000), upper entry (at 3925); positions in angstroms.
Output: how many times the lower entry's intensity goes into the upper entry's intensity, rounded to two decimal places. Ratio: 1.09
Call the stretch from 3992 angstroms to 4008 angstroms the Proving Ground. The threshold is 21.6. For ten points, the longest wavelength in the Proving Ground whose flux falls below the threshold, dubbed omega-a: 4006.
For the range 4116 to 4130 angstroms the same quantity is 4129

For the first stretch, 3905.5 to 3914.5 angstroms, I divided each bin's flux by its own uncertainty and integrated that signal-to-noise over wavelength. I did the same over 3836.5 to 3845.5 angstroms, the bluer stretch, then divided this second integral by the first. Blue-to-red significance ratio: 1.0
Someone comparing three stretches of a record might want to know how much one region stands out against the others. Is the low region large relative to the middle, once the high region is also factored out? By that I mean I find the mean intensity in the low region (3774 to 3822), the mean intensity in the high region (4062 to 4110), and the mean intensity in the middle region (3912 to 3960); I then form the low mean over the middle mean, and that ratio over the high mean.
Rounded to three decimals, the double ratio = 0.056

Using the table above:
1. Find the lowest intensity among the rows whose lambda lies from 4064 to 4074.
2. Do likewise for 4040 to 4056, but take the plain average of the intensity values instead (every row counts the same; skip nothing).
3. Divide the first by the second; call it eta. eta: 1.02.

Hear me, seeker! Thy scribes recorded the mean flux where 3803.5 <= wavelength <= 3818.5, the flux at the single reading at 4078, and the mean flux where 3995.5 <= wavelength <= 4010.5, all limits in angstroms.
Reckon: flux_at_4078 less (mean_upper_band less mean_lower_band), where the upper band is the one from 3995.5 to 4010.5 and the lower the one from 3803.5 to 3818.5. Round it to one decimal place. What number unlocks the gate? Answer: 24.1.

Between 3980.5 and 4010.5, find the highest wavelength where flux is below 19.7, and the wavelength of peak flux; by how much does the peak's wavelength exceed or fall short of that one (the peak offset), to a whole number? -27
